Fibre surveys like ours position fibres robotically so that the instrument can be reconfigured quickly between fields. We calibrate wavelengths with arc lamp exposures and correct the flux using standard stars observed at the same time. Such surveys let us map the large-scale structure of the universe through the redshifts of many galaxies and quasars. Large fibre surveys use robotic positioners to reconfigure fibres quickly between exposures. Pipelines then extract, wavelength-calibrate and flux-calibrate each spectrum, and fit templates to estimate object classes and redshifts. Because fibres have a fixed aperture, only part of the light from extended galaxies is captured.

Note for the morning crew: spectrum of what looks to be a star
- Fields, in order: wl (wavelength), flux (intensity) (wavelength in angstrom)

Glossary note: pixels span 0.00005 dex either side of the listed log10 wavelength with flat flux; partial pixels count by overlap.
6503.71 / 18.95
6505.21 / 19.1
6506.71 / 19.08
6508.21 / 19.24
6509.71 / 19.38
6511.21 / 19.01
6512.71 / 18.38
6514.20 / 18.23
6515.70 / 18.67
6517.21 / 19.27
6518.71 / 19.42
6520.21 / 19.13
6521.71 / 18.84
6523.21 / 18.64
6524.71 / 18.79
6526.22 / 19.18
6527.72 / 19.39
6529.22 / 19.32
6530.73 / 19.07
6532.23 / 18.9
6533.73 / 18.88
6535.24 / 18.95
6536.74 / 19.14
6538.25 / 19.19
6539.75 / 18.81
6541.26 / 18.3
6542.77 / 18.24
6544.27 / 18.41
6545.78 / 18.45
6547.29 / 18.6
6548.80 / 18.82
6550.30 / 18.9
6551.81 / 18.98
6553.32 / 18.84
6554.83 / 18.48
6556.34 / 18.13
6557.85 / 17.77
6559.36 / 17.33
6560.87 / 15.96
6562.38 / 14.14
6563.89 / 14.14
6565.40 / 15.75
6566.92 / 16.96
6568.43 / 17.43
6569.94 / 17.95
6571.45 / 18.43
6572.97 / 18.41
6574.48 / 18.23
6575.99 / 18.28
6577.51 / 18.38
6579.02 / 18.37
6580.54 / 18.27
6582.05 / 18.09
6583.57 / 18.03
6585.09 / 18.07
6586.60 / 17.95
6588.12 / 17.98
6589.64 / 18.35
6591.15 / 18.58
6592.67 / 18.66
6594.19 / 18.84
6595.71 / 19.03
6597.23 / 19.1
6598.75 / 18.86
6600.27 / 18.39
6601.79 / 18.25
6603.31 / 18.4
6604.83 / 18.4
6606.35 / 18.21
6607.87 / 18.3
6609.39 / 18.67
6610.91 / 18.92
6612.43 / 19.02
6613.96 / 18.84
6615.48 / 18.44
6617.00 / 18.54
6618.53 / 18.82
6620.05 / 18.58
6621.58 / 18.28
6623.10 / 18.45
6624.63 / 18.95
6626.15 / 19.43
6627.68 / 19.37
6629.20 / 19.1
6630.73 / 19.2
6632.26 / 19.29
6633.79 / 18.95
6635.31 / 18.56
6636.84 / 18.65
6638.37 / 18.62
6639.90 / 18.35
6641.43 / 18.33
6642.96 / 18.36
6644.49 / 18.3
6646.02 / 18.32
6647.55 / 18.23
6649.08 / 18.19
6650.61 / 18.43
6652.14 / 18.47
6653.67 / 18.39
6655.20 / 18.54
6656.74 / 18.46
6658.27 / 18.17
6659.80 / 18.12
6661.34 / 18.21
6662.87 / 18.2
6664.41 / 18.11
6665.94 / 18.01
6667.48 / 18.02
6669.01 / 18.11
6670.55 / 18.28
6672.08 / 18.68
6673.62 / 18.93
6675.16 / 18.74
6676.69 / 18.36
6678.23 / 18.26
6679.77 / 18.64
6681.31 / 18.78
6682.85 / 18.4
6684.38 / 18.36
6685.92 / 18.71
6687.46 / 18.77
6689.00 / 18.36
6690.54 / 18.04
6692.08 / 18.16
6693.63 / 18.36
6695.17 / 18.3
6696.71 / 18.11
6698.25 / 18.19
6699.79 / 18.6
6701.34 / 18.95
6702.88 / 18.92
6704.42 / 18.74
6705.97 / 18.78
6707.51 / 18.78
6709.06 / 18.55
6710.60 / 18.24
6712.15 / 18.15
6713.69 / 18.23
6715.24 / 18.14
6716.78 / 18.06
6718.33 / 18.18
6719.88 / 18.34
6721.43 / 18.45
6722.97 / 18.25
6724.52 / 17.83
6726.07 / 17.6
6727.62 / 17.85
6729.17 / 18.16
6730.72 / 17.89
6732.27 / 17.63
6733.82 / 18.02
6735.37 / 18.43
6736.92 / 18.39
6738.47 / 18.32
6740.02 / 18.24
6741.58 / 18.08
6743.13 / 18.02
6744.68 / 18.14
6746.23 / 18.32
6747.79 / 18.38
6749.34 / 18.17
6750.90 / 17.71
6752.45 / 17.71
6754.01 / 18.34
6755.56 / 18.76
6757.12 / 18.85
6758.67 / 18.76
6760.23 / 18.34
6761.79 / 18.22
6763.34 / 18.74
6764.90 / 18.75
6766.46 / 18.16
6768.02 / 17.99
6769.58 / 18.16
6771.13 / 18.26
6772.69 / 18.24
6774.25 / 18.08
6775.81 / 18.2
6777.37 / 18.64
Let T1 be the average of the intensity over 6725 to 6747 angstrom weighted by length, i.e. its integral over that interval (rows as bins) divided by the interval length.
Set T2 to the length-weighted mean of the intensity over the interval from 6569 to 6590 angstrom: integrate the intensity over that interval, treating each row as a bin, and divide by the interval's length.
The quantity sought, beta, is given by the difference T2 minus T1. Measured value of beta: 0.1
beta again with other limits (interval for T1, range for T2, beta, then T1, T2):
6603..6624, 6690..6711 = -0.1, 18.6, 18.5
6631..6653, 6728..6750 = -0.4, 18.5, 18.2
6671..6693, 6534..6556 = 0.2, 18.5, 18.7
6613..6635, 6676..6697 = -0.5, 18.9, 18.4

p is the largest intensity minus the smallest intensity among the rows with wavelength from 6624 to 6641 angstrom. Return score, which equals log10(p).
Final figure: 0.03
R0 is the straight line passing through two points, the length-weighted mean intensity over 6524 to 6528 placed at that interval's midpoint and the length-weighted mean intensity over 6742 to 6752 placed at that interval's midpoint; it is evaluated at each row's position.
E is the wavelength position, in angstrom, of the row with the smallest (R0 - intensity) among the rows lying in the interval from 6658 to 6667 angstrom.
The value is 6661.34 angstrom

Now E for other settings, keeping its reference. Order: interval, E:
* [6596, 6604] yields 6597.23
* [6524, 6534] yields 6527.72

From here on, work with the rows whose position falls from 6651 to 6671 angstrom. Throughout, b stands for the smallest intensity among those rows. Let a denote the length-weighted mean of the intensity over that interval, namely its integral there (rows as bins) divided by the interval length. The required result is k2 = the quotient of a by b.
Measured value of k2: 1.01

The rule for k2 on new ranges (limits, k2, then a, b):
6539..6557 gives 1.02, 18.6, 18.13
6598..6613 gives 1.02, 18.5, 18.21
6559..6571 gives 1.15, 16.2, 14.14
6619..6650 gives 1.03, 18.7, 18.19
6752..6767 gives 1.04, 18.5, 17.71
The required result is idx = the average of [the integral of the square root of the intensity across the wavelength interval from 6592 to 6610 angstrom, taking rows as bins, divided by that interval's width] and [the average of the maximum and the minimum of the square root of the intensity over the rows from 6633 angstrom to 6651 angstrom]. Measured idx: 4.31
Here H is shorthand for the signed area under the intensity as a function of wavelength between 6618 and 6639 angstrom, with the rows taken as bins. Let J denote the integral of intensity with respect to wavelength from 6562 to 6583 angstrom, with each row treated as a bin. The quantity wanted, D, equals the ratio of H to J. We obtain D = 1.08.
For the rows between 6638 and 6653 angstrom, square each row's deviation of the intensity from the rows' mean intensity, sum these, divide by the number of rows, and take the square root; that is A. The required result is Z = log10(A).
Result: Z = -0.93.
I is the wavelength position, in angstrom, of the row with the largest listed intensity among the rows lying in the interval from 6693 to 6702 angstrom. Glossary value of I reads 6701.34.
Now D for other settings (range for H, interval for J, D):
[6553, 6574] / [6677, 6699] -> 0.89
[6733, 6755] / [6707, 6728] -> 1.05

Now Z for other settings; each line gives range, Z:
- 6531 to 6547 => -0.48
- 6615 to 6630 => -0.42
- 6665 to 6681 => -0.51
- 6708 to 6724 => -0.85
